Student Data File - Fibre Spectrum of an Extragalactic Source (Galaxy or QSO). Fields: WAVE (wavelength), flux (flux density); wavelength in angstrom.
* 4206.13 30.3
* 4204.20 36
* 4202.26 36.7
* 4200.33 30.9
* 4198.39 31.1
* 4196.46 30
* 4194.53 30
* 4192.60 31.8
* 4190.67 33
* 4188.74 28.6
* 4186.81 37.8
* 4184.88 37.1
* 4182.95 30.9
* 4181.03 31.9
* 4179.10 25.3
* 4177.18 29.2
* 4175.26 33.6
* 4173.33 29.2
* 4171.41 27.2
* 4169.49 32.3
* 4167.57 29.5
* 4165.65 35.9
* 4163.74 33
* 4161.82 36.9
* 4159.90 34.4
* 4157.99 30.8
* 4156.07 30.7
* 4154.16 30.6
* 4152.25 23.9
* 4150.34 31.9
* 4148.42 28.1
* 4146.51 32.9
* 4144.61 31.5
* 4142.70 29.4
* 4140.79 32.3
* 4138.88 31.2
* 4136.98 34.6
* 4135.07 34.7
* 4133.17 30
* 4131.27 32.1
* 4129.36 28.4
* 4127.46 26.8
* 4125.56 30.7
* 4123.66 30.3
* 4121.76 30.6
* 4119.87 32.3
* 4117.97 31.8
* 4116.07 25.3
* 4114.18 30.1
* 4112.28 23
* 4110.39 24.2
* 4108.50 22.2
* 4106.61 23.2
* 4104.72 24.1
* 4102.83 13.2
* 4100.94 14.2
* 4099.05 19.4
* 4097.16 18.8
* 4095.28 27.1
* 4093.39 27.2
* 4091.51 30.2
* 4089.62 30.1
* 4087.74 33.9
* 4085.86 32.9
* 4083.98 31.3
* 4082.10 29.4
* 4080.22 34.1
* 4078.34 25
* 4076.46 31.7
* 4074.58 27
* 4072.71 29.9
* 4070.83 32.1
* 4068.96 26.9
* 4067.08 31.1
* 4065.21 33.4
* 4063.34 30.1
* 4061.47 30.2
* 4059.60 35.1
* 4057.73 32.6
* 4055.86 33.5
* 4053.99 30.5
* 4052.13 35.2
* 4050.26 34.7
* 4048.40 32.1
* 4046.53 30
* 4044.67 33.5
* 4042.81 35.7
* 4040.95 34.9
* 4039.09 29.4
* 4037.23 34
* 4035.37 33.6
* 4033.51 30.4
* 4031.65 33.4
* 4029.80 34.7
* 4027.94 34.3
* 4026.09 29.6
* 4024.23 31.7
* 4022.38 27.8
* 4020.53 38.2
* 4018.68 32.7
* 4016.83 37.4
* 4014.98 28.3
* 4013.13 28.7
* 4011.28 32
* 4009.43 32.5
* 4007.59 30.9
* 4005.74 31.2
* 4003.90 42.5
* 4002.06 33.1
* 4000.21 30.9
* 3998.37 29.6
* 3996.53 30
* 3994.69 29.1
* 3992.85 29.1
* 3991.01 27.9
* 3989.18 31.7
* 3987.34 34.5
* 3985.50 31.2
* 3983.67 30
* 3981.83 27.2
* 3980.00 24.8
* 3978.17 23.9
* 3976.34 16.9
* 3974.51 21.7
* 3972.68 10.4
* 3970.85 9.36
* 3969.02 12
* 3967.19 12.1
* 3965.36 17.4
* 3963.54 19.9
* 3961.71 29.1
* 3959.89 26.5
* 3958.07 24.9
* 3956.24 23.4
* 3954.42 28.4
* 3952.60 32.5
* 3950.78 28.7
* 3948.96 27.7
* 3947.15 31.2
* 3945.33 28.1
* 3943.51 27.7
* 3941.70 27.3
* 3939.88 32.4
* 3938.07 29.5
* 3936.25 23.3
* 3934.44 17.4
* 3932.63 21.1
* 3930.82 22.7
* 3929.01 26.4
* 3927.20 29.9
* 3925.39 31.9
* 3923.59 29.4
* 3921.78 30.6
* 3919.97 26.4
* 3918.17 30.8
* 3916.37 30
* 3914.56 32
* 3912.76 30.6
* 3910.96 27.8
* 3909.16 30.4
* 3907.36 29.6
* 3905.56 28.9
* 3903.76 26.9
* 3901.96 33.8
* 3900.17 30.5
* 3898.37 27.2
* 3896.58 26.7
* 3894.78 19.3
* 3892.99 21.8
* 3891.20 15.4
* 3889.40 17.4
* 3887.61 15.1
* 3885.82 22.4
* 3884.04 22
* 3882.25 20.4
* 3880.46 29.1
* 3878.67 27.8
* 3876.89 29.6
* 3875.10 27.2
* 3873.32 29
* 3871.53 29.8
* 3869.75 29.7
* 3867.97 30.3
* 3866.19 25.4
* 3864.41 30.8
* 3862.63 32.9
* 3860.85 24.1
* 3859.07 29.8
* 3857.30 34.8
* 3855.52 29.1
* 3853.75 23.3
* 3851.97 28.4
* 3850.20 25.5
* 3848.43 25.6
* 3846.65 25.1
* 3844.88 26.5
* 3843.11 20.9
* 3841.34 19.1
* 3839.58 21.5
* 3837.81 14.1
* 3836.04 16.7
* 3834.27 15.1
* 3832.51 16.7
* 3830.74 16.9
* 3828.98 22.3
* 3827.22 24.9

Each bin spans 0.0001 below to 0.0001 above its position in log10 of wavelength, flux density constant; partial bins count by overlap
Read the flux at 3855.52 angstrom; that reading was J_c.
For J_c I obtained 29.1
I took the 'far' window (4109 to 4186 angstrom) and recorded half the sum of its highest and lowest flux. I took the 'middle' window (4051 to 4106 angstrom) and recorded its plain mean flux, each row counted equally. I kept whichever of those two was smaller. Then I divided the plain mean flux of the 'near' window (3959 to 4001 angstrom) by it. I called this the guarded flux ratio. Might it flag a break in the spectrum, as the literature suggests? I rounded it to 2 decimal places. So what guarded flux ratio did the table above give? 0.84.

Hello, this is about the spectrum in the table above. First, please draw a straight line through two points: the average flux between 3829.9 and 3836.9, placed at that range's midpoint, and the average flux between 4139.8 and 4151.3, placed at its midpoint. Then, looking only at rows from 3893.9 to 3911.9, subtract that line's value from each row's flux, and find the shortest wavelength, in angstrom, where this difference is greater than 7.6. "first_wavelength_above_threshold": 3898.37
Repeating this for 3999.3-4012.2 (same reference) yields 4002.06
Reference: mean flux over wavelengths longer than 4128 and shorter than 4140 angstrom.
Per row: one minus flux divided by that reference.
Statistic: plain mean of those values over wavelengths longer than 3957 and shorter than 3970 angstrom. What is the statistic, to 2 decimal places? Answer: 0.36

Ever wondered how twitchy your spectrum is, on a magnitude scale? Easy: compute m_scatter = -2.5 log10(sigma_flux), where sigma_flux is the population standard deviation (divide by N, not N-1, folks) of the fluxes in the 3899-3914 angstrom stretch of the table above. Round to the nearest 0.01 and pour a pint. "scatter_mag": -0.73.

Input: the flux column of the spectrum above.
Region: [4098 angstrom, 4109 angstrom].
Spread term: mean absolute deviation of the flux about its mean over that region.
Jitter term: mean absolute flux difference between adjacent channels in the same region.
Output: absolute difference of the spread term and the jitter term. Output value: 0.0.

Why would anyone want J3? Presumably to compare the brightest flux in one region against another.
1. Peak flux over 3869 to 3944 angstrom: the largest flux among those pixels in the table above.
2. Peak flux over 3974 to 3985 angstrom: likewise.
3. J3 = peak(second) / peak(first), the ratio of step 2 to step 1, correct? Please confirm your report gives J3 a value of 0.89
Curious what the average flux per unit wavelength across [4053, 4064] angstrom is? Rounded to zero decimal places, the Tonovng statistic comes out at 32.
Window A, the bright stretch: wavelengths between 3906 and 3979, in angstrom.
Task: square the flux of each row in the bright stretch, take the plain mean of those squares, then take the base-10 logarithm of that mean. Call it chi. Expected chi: 2.83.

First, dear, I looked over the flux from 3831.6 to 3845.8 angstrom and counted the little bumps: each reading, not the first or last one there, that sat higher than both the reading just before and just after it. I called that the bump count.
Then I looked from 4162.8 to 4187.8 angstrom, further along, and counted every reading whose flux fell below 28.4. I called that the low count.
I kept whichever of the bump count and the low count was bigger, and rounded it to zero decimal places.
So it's 2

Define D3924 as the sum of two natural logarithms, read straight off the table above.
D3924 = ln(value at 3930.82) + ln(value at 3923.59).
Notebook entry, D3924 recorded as 6.50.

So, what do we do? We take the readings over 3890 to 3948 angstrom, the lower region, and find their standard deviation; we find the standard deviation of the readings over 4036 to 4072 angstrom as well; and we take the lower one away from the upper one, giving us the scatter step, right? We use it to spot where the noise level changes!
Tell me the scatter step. -2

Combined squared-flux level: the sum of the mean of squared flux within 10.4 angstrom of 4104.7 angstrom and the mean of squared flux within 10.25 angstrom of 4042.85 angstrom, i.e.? 1594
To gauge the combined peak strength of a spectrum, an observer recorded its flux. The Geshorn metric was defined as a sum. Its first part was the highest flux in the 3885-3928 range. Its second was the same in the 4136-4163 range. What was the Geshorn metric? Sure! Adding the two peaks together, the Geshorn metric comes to 71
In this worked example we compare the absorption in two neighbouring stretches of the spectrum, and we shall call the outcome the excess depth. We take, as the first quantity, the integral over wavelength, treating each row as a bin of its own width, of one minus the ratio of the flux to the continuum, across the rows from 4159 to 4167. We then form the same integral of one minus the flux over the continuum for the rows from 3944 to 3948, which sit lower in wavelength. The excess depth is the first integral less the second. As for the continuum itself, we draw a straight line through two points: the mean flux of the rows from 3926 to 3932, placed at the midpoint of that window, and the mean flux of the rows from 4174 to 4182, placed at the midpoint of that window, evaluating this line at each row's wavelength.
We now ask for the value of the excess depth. -0.9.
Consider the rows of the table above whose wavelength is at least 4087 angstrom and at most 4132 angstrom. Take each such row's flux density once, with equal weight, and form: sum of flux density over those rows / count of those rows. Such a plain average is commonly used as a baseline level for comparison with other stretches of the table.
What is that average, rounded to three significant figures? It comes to 26.2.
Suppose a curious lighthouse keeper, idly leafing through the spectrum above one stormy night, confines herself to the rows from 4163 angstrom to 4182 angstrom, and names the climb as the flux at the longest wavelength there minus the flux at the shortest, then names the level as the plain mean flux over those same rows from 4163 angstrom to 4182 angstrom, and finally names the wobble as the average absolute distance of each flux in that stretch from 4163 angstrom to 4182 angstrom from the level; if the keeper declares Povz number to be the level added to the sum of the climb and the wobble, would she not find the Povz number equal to 32.2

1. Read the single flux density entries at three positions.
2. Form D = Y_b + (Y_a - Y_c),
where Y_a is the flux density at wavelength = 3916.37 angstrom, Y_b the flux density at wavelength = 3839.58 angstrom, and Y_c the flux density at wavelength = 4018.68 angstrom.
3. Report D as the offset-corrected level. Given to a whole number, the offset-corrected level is 19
